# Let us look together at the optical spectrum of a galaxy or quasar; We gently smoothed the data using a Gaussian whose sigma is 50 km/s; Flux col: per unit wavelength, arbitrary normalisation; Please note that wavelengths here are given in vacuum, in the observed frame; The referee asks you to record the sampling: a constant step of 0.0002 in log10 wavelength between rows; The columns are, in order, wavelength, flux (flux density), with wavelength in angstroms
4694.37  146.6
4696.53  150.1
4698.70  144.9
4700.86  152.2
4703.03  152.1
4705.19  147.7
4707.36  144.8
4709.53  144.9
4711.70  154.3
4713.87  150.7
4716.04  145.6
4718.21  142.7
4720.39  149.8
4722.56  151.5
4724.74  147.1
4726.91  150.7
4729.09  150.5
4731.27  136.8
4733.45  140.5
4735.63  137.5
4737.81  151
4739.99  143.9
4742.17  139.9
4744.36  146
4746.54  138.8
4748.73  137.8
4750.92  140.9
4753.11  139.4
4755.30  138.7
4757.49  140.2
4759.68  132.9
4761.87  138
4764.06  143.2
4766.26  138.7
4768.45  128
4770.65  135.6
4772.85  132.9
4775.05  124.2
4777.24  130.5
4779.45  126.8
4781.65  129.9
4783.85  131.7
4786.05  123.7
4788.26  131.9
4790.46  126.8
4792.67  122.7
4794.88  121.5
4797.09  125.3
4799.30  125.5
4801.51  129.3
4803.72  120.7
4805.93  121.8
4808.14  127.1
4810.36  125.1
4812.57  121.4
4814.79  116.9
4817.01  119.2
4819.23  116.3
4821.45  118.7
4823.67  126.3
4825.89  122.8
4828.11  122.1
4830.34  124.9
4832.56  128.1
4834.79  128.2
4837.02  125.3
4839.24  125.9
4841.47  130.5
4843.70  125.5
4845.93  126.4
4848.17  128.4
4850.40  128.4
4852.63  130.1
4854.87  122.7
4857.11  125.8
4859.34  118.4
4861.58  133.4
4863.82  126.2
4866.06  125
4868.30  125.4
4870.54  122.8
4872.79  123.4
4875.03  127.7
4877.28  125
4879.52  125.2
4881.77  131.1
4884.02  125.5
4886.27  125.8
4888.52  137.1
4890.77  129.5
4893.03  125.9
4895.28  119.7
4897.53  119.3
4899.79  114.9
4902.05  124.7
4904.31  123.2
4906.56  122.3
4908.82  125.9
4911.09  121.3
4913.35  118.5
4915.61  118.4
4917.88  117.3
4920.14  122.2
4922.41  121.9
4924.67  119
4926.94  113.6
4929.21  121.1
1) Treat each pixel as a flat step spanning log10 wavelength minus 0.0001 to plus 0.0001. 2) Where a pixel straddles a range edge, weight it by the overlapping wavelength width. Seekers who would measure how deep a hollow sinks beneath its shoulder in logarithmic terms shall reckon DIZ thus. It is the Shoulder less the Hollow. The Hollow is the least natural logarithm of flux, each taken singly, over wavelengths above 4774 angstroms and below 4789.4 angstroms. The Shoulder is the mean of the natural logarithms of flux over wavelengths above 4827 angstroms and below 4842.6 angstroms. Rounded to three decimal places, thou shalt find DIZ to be 0.022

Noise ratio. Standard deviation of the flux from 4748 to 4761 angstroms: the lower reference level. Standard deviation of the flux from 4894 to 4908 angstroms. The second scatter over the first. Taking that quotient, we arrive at 1.22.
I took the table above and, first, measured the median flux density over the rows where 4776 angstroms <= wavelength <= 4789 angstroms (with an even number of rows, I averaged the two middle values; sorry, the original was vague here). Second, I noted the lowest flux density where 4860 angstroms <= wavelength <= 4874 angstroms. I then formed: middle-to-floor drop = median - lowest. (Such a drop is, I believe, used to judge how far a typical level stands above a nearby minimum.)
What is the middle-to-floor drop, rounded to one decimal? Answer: 7.4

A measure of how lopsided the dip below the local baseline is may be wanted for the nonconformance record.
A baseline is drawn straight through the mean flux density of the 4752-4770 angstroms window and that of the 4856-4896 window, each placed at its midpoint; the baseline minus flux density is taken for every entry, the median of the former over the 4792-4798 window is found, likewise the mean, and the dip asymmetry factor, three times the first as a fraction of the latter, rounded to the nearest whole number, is 3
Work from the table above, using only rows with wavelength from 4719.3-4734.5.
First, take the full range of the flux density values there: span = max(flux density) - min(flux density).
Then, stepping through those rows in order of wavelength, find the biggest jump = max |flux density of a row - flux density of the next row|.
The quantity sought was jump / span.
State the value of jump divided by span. 0.93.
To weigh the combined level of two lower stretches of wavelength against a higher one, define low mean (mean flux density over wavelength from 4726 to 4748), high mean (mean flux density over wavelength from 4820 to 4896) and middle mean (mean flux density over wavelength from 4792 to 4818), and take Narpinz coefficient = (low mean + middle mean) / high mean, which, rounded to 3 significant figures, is 2.11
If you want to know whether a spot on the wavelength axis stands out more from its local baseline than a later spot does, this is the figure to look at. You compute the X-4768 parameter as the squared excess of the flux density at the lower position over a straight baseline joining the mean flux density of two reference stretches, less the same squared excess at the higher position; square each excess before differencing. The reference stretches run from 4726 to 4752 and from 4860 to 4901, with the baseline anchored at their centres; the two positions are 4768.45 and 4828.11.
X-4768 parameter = 28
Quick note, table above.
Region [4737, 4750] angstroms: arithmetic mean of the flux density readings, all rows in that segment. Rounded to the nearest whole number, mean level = 143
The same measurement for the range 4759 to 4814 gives 129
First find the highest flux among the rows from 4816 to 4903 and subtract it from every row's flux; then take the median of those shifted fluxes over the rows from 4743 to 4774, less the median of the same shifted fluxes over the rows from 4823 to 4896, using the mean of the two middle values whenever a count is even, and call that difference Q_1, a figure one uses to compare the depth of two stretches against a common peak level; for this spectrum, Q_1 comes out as 13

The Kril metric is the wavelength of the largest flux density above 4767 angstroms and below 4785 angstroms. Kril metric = 4770.65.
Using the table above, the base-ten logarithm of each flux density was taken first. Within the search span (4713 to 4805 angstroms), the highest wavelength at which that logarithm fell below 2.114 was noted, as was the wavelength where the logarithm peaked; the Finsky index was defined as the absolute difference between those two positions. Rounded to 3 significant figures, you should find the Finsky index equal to 81.2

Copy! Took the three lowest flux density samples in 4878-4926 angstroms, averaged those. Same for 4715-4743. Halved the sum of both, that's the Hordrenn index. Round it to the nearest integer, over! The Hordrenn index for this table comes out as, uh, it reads 127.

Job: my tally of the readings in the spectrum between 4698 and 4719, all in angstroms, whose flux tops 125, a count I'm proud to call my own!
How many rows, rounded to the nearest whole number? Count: 10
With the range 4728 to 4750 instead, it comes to 10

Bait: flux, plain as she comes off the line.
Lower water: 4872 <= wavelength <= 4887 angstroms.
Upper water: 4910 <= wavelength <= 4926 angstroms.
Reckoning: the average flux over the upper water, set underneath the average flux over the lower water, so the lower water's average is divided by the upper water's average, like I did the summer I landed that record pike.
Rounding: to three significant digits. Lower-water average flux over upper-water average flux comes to 1.05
